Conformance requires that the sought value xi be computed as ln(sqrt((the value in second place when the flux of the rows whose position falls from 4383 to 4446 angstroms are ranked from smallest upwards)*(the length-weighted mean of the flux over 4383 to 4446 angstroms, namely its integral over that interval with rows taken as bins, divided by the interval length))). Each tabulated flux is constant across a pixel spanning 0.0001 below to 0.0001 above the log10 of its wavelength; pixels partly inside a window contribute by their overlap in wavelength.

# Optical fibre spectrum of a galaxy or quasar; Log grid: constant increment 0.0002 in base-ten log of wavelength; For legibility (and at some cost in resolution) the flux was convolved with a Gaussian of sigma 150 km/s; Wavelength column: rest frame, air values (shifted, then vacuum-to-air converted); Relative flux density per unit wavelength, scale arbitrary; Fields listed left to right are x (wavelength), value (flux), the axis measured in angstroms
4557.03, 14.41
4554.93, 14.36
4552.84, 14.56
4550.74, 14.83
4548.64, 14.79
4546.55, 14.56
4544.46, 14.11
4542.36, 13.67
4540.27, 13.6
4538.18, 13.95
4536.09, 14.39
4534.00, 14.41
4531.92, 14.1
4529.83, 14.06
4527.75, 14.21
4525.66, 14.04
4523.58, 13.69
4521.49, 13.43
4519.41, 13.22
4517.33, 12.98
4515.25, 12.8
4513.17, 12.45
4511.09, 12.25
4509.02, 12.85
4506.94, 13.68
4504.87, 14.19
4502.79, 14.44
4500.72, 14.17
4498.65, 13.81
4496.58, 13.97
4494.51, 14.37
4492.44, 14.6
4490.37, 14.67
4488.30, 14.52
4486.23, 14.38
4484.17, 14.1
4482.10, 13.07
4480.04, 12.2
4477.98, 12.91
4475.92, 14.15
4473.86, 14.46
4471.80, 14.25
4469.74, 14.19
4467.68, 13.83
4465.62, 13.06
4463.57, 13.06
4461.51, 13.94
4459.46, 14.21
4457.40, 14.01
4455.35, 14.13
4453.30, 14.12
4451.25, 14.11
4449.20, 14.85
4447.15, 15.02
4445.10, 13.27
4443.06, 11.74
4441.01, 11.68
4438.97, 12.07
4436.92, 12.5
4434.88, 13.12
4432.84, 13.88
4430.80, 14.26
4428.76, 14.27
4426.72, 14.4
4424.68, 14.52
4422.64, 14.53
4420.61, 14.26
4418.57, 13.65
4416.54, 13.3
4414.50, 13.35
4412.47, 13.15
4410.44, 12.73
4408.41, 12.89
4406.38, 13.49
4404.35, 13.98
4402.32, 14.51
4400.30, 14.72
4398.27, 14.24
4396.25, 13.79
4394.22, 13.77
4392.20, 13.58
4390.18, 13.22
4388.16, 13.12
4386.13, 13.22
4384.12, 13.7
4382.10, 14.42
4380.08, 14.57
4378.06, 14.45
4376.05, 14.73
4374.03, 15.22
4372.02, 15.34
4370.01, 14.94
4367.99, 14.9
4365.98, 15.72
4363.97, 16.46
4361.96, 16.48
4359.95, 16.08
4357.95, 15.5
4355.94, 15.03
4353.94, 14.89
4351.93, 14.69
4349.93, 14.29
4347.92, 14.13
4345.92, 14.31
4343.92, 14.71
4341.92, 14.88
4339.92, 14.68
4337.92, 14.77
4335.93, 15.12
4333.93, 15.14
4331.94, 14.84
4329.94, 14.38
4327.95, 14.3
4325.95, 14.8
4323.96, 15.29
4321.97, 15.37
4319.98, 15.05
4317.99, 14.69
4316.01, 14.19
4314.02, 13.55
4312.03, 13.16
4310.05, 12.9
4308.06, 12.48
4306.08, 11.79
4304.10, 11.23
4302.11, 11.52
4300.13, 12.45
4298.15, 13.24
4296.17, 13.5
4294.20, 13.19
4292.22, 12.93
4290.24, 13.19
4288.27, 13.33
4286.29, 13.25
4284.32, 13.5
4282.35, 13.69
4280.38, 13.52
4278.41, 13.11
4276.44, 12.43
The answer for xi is 2.53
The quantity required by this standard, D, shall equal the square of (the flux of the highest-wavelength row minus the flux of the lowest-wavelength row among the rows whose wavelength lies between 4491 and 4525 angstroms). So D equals 0.8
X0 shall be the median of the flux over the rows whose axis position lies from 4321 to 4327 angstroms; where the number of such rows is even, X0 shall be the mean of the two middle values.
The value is 15.3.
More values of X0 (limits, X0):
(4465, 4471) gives 13.8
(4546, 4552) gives 14.8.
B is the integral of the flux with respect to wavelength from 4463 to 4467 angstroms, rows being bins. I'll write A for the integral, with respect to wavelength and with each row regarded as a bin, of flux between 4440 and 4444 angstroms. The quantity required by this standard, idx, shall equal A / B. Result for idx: 0.89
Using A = 47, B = 52.5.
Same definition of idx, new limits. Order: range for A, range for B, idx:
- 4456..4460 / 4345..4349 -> 0.99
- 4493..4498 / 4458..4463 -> 1.02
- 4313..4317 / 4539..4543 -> 1.01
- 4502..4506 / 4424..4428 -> 0.99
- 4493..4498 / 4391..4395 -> 1.30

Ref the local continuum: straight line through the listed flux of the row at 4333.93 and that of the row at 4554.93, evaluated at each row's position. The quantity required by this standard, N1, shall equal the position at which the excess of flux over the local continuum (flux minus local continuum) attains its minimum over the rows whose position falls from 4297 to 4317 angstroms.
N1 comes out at 4304.10 angstroms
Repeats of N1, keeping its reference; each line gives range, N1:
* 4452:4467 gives 4463.57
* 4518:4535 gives 4519.41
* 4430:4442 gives 4441.01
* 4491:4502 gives 4498.65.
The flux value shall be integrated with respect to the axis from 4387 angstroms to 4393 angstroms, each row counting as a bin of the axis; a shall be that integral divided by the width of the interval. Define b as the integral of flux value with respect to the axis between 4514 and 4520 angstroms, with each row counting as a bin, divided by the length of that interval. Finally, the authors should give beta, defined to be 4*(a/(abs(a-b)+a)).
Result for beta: 3.91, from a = 13.3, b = 13.0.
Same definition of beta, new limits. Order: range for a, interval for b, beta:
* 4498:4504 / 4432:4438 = 3.73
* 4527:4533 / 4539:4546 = 3.92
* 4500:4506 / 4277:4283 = 3.76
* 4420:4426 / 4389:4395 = 3.76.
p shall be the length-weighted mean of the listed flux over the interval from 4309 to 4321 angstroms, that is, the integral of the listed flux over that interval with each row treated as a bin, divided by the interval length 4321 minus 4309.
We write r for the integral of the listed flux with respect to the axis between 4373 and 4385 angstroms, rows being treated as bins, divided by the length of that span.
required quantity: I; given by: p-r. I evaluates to -0.6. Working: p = 13.9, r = 14.5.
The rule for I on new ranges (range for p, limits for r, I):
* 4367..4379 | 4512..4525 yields 1.8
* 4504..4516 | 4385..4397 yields -0.4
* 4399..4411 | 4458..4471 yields 0.0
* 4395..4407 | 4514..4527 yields 0.8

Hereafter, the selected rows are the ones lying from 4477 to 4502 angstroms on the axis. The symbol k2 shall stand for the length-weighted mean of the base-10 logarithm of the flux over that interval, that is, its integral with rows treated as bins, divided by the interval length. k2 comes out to 1.143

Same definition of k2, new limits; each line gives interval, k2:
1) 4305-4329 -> 1.144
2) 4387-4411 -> 1.136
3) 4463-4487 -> 1.135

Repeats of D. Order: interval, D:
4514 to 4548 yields 3.1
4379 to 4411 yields 3.4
